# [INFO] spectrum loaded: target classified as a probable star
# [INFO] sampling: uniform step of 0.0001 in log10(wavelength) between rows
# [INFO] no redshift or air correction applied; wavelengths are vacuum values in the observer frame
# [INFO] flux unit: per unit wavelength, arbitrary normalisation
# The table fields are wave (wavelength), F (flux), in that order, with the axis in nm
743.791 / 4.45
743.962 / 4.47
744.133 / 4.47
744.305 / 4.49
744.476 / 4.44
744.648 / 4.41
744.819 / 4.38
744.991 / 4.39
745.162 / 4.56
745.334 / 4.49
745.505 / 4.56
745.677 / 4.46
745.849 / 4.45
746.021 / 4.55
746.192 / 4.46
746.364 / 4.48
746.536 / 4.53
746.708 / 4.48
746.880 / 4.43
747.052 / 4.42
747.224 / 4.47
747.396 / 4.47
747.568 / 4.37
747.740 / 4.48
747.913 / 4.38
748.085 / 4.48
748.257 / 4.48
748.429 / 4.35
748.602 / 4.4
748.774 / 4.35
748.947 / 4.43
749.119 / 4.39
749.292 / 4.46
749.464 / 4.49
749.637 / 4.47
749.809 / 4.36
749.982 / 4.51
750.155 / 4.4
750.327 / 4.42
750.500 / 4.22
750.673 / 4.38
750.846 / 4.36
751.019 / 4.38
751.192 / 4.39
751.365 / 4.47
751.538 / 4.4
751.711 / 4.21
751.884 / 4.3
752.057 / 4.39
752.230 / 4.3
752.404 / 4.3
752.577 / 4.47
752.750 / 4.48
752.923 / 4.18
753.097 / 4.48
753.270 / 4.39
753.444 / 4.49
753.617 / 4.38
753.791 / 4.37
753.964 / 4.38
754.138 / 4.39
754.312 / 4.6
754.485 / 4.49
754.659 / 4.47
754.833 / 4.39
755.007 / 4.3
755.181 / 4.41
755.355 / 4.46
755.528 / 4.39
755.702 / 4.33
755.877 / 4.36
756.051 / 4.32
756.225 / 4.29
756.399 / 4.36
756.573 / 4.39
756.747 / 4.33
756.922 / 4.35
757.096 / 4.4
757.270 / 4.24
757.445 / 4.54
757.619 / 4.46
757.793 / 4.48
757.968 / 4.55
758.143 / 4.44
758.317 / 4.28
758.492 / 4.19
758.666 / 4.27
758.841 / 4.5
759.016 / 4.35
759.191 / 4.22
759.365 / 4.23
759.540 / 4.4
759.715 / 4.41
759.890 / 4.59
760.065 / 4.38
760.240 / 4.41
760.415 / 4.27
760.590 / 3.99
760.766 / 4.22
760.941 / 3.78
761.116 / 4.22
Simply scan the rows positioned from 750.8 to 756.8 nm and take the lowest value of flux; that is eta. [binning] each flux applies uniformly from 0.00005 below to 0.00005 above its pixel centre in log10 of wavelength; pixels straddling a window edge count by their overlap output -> 4.18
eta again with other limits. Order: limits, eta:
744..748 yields 4.37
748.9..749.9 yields 4.36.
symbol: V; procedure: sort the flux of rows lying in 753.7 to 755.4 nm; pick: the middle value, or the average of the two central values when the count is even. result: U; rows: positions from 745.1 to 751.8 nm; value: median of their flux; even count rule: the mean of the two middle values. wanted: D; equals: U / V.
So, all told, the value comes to 1.01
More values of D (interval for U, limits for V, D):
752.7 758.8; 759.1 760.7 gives 1.00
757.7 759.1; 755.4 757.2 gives 1.01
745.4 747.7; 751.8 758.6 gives 1.02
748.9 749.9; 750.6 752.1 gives 1.01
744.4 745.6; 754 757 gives 1.01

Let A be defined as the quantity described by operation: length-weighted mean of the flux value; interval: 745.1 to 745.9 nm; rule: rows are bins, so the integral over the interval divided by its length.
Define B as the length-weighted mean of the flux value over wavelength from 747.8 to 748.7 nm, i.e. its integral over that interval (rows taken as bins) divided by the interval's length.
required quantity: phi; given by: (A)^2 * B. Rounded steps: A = 4.50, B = 4.42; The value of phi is 90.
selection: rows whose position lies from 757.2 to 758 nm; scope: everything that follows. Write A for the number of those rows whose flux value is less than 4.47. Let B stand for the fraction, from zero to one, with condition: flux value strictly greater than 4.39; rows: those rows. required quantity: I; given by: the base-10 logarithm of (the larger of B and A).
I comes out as 0.3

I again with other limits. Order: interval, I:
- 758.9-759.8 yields 0.7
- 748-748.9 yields 0.5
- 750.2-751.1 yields 0.7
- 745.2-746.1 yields 0.3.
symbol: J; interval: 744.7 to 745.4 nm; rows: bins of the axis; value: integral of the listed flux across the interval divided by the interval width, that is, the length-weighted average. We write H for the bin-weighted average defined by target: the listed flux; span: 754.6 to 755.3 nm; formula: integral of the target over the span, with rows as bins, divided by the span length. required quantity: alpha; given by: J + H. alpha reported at 8.84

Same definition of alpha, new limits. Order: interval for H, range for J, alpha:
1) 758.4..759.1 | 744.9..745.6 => 8.82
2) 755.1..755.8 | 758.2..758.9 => 8.71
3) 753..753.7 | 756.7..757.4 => 8.77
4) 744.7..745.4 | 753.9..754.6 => 8.92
